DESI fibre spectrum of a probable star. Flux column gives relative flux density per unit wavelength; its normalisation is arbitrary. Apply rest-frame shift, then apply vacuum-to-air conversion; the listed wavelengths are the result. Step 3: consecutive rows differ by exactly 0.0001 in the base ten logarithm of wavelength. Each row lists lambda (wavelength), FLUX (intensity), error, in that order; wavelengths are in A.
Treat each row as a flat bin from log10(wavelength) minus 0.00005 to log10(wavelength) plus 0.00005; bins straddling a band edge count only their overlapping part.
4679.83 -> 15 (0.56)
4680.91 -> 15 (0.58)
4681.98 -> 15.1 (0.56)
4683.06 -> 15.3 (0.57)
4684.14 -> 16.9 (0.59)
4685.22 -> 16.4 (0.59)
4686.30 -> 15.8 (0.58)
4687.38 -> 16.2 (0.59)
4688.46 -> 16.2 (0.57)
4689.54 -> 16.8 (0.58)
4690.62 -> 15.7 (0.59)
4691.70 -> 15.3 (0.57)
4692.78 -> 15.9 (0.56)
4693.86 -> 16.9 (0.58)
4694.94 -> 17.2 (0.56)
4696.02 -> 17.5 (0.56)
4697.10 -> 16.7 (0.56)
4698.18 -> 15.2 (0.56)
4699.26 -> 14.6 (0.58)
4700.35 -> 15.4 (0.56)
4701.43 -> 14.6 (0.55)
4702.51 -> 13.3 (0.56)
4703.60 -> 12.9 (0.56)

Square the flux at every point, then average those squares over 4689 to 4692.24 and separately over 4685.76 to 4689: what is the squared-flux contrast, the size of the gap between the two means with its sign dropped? 4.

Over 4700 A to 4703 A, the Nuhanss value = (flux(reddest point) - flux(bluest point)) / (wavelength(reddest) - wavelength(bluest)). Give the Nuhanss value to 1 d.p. -1.0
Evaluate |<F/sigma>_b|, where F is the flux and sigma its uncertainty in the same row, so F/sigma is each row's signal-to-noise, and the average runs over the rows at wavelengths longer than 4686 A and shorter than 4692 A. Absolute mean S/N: 27.6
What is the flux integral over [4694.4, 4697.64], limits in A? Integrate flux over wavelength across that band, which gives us 56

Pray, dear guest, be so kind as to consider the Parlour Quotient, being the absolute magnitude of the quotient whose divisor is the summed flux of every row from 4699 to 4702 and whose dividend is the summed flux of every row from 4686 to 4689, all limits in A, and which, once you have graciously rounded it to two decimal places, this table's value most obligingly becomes 1.08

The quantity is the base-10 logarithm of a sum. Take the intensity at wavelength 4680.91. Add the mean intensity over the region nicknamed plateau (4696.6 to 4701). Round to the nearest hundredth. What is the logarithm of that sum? 1.48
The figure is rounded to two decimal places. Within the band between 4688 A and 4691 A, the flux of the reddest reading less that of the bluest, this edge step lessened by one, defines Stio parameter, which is -1.50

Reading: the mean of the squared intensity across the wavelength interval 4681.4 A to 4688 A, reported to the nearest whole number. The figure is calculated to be 255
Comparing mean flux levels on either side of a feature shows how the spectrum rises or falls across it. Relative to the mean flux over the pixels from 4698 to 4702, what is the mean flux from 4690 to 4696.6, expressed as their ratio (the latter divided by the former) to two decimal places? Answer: 1.10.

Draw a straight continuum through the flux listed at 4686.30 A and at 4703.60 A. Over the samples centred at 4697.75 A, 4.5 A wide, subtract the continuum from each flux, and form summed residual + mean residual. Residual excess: 10.5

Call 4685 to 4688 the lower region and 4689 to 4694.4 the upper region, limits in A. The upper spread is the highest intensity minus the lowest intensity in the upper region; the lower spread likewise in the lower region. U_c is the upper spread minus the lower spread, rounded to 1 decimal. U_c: 1.0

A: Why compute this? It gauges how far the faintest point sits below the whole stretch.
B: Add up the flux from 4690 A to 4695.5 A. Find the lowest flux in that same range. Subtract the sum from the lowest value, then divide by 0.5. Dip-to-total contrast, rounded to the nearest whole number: -131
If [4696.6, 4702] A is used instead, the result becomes -124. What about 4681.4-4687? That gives -129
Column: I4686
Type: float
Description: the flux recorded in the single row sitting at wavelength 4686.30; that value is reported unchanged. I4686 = 15.8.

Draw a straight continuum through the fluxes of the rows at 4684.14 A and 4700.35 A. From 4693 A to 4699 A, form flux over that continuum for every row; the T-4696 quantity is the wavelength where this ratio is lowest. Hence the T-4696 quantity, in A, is 4698.18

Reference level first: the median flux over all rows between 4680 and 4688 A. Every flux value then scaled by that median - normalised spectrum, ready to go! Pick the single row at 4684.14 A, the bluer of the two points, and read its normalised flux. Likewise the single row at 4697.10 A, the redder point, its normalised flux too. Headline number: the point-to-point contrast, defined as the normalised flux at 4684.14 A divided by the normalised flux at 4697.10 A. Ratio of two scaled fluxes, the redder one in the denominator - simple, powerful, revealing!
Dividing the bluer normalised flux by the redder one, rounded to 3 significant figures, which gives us 1.01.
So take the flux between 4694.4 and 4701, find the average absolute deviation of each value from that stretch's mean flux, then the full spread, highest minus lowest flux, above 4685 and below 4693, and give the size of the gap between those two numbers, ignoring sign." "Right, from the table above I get 0.47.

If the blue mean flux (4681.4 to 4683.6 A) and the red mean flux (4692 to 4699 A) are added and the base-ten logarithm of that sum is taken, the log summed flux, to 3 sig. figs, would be 1.50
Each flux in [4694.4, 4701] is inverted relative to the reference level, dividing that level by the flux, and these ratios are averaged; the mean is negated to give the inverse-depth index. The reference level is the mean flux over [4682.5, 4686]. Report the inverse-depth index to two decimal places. -1.01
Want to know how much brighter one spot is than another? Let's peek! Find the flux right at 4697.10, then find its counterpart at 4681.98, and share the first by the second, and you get 1.11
